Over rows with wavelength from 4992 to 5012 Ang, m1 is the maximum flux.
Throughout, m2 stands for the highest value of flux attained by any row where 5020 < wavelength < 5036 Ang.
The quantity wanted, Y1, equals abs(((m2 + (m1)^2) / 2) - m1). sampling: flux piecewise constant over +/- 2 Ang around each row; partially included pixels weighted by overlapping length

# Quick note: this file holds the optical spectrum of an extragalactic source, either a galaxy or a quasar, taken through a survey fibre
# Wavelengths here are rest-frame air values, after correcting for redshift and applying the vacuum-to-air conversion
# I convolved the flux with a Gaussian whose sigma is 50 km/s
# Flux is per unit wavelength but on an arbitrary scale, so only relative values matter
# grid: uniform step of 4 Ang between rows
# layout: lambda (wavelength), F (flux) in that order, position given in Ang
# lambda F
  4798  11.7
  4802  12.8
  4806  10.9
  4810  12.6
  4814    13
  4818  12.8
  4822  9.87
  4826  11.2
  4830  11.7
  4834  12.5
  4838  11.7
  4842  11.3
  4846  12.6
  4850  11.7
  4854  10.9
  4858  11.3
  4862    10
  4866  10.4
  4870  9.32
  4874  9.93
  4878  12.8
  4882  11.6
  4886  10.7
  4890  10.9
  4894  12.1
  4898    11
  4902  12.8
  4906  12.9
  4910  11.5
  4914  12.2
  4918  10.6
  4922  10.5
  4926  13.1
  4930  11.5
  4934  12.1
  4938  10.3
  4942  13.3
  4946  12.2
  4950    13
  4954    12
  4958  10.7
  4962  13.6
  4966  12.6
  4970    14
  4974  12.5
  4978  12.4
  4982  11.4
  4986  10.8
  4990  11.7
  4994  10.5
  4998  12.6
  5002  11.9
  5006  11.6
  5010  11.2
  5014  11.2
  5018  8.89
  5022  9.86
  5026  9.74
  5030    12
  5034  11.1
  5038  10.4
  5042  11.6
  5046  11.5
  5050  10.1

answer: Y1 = 73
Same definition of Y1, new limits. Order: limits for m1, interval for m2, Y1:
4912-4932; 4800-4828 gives 79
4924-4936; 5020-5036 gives 79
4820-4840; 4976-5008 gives 72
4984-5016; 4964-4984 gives 74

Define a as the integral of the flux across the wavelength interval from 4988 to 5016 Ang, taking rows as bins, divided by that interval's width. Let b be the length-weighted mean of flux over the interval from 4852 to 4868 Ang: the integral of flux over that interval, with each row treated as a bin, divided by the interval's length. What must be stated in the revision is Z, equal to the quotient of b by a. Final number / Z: 0.92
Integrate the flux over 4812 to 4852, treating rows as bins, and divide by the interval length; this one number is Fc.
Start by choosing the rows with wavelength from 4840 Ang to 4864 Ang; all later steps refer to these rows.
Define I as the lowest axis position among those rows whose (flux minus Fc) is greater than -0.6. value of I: 4842 Ang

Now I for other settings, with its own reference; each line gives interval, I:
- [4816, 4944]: 4818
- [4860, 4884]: 4878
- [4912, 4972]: 4914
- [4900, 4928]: 4902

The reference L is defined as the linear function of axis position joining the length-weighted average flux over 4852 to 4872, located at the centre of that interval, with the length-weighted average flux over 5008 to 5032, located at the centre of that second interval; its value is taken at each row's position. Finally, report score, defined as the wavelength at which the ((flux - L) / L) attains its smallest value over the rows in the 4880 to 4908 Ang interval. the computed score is 4886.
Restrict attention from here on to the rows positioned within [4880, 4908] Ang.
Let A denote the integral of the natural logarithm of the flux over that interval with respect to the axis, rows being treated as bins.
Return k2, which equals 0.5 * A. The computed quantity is 34.4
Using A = 69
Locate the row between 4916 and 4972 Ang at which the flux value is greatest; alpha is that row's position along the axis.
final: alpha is 4970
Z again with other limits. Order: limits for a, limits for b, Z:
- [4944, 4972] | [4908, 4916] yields 0.94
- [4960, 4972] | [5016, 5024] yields 0.70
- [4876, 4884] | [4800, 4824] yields 0.98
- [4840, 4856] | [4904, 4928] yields 1.02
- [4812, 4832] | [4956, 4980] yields 1.08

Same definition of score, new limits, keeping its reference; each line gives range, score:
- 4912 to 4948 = 4938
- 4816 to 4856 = 4822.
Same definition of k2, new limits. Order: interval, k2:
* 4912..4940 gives 34.1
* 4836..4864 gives 34.0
